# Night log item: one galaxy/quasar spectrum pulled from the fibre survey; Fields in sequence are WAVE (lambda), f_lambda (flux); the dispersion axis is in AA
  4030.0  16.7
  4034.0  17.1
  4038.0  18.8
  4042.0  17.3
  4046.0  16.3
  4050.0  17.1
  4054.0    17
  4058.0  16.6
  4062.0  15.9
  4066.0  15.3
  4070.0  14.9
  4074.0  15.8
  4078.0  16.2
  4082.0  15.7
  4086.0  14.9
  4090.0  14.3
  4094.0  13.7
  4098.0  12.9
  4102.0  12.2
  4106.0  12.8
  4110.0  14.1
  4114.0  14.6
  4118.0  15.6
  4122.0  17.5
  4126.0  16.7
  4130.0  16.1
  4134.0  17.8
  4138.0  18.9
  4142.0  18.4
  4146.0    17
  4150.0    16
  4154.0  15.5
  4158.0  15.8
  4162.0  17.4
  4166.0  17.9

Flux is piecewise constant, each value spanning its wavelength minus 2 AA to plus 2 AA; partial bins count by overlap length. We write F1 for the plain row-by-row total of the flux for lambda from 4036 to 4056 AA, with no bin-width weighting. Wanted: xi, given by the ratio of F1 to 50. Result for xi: 1.7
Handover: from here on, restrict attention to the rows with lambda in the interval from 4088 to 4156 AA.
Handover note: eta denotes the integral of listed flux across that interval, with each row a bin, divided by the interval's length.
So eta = 15.5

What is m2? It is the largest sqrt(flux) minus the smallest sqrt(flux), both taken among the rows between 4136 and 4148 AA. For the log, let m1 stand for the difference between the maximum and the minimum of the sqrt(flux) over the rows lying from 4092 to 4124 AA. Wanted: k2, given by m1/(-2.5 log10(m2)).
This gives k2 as 0.43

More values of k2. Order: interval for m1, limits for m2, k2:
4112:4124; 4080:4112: 0.44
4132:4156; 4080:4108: 0.50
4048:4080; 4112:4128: 0.25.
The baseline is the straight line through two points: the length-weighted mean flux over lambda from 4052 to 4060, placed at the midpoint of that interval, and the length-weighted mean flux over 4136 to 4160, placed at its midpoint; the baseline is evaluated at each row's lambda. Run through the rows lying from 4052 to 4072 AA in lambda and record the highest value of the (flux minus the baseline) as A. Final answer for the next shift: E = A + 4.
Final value 4.2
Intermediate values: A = 0.2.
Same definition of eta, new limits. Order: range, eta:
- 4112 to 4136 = 16.4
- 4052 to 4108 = 14.9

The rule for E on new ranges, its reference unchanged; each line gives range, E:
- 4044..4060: 4.3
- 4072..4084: 3.4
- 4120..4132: 4.6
